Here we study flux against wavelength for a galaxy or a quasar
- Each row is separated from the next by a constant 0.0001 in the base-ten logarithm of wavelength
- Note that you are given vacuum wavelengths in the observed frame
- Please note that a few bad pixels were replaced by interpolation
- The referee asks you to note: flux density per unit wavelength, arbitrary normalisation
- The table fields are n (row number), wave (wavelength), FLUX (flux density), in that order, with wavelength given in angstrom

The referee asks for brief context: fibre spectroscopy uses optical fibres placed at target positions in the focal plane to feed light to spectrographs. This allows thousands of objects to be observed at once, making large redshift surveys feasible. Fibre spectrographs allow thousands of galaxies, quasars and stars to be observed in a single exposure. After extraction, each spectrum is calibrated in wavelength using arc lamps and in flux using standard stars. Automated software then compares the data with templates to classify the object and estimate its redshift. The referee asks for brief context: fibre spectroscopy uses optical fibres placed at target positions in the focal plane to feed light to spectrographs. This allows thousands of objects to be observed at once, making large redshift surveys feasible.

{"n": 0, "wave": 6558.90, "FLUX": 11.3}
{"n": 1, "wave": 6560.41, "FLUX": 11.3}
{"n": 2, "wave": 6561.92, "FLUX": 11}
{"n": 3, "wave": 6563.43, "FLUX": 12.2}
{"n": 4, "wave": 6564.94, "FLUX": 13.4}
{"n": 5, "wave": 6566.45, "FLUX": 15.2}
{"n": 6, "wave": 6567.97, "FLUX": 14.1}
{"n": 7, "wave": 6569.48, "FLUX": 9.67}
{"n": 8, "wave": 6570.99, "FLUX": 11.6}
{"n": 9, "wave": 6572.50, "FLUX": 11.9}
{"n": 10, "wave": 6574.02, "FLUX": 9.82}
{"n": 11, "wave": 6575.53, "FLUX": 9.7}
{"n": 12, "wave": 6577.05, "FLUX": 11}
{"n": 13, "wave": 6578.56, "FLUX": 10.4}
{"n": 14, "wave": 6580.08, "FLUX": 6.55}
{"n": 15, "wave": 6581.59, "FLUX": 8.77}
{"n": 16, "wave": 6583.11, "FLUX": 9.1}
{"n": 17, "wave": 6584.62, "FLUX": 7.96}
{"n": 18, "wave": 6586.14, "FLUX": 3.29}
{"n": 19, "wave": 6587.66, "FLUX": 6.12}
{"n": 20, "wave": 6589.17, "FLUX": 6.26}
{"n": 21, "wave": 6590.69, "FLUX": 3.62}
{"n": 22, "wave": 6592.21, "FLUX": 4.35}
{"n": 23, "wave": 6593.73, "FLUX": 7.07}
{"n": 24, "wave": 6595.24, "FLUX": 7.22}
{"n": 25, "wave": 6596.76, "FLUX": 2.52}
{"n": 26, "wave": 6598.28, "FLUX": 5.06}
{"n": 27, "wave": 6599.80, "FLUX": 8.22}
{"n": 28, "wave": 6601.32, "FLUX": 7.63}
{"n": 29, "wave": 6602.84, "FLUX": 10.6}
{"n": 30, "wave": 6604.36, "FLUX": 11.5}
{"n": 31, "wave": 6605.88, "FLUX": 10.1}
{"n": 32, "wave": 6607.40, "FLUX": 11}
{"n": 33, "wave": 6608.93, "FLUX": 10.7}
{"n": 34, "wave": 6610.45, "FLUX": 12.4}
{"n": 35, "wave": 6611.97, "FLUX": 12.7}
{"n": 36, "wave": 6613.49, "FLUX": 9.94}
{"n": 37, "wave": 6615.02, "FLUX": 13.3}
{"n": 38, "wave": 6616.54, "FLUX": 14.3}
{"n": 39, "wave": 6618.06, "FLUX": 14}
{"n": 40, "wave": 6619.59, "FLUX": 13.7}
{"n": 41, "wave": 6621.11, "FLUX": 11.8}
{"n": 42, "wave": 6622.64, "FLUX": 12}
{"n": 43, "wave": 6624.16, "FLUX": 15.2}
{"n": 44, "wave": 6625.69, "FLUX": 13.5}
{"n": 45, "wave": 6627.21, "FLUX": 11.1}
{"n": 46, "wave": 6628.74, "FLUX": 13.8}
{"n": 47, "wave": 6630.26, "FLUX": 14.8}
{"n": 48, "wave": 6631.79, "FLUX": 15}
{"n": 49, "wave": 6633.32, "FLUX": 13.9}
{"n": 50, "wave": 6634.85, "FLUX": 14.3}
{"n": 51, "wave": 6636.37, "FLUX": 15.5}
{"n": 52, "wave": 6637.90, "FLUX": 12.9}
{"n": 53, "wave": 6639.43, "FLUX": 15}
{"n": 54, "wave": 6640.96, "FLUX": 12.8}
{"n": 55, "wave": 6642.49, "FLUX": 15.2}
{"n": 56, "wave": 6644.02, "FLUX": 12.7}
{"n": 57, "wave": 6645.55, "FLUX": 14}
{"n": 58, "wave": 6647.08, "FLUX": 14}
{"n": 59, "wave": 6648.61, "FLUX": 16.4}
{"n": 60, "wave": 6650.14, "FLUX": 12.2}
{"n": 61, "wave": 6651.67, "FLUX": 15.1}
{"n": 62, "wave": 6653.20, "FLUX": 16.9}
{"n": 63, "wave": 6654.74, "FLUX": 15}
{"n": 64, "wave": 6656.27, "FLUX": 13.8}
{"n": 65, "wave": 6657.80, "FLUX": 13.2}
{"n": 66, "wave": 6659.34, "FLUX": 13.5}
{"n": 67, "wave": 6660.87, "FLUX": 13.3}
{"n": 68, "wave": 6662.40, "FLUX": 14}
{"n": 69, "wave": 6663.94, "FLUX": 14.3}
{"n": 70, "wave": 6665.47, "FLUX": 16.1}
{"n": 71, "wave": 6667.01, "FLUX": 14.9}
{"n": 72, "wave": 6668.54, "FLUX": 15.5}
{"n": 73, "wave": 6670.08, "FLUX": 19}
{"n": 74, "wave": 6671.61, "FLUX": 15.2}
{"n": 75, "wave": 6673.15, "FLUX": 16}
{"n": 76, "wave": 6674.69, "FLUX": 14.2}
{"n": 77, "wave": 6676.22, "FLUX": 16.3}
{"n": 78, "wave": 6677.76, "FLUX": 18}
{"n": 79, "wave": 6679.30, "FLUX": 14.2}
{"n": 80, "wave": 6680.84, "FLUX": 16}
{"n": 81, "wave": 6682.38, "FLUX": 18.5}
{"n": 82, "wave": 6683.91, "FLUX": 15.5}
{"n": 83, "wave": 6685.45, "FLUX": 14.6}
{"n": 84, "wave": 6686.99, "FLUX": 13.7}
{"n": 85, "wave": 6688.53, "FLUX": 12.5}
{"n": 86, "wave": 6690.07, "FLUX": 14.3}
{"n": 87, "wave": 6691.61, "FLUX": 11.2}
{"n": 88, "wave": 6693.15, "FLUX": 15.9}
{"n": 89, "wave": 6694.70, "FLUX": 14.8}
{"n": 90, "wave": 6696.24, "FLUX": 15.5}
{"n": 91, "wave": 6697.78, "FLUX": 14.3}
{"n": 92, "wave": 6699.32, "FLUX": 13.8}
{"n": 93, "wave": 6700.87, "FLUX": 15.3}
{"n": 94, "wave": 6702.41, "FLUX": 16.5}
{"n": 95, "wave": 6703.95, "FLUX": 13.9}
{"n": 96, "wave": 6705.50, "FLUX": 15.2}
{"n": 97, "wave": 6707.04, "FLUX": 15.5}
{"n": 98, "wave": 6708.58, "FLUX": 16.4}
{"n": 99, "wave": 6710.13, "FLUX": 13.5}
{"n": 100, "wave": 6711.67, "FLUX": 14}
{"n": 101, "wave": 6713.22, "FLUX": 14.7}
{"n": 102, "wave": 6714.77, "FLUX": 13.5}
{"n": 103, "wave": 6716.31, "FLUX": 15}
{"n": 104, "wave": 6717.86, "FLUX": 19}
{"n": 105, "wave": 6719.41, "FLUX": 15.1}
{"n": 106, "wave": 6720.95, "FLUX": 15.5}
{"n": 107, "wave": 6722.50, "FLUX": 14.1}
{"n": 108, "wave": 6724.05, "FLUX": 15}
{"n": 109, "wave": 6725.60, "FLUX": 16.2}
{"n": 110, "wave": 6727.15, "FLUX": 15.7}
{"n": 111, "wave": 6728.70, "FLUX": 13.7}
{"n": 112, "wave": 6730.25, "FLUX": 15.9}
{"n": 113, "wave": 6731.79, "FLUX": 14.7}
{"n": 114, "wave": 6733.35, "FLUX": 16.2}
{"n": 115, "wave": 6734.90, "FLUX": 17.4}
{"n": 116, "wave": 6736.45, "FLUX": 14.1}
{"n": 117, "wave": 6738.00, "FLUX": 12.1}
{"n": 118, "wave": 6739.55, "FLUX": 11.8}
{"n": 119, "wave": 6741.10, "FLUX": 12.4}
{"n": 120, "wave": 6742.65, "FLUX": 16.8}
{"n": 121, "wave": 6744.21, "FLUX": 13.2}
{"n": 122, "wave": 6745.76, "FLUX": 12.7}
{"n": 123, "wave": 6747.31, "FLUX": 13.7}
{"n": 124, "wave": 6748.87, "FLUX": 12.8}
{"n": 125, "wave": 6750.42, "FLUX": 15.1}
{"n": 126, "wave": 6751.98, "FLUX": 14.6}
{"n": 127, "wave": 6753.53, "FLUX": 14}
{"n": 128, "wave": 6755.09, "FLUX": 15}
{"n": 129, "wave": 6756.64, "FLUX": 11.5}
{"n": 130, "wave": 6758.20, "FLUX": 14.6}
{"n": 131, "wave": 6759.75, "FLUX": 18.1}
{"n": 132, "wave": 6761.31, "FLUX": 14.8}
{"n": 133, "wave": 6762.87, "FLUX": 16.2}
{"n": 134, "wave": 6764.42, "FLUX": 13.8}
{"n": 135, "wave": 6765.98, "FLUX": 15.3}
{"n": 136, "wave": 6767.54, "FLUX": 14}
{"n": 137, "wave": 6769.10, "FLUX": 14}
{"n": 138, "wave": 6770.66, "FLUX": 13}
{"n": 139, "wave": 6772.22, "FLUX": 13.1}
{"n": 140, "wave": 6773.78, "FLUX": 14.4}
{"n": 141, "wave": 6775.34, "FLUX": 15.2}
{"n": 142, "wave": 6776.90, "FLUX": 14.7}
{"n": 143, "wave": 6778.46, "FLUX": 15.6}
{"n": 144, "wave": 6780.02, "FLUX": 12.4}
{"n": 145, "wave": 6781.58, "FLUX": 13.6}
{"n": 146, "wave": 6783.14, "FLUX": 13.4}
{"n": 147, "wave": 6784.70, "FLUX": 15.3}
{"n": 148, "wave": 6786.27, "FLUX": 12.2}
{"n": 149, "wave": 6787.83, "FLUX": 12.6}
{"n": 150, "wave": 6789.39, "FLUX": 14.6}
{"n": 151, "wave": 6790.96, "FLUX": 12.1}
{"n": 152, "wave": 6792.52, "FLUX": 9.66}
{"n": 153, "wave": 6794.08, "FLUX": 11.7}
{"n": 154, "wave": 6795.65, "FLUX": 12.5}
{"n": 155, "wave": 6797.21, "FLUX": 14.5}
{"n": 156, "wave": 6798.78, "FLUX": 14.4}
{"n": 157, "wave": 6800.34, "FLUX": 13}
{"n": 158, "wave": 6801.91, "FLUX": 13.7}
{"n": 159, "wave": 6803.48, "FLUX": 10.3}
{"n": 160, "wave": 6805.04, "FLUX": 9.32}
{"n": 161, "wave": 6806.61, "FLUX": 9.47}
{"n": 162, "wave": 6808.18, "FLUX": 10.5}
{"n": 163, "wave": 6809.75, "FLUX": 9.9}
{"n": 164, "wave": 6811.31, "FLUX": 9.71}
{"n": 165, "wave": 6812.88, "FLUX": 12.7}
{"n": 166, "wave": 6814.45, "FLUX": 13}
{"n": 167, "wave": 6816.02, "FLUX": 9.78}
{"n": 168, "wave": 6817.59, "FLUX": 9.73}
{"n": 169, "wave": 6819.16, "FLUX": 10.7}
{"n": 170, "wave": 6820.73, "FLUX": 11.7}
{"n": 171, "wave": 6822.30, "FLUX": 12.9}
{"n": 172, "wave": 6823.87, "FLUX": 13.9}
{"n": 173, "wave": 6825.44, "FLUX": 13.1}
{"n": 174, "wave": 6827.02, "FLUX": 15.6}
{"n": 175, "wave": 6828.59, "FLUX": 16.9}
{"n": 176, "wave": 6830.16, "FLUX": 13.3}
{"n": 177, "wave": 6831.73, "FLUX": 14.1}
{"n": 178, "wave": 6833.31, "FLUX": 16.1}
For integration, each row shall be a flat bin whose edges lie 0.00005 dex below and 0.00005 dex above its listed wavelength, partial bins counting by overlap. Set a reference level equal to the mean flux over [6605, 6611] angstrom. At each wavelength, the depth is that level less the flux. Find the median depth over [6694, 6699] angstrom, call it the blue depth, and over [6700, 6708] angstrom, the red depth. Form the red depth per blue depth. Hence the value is 1.1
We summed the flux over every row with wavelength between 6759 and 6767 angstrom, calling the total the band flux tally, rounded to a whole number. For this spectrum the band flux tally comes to 78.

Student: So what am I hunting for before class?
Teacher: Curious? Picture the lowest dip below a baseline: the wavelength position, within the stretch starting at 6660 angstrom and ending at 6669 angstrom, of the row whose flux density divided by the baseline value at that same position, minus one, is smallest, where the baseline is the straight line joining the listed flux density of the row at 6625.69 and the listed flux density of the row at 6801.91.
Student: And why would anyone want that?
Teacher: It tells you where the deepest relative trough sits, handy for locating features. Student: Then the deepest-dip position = 6660.87 angstrom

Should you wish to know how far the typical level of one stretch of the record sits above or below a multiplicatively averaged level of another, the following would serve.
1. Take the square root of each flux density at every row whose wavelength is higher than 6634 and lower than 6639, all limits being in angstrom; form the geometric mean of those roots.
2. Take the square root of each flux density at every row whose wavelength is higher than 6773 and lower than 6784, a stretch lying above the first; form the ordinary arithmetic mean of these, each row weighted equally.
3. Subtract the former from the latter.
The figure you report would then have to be 0.00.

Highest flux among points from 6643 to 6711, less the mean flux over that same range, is 4.12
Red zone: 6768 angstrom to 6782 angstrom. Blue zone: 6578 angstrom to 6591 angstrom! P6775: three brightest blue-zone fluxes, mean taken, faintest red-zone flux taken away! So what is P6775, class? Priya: -3.0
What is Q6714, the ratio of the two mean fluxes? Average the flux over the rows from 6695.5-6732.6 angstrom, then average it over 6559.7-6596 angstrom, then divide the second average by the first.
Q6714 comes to 0.6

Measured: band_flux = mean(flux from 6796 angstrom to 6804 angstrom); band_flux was 13.2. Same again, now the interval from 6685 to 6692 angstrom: 13.3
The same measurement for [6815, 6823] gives 11.0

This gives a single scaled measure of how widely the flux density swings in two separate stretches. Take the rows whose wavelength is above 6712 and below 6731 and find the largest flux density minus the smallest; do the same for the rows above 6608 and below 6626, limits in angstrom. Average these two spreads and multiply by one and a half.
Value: 8.1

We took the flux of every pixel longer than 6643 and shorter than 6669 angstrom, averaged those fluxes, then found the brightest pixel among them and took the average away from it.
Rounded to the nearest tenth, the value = 2.5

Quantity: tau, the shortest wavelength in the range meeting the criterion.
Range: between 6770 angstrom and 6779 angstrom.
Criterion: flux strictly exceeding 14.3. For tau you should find 6773.78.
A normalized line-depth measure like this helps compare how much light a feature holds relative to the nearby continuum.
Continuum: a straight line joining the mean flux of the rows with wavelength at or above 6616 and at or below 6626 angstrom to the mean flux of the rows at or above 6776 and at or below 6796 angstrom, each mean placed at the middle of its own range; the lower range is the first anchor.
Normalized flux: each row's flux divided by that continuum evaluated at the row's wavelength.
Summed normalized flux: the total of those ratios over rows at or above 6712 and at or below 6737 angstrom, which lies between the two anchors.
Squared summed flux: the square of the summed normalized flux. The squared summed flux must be 344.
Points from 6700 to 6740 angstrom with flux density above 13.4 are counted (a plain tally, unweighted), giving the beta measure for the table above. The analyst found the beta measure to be 24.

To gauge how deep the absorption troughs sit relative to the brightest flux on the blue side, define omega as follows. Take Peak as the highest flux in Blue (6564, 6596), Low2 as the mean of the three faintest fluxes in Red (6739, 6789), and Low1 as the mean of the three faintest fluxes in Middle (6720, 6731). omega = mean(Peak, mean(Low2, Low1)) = 14.1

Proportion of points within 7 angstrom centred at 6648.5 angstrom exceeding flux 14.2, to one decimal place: 0.4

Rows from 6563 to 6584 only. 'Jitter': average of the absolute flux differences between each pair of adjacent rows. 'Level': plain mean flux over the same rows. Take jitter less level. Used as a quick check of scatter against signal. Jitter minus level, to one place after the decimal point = -9.3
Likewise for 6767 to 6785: -13.0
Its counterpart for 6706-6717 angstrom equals -13.4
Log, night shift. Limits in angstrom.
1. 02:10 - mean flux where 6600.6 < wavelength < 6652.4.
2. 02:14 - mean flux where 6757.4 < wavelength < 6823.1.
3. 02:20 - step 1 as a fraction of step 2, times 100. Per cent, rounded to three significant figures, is 101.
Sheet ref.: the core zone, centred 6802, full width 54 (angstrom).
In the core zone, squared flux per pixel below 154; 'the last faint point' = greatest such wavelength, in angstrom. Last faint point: 6820.73 angstrom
